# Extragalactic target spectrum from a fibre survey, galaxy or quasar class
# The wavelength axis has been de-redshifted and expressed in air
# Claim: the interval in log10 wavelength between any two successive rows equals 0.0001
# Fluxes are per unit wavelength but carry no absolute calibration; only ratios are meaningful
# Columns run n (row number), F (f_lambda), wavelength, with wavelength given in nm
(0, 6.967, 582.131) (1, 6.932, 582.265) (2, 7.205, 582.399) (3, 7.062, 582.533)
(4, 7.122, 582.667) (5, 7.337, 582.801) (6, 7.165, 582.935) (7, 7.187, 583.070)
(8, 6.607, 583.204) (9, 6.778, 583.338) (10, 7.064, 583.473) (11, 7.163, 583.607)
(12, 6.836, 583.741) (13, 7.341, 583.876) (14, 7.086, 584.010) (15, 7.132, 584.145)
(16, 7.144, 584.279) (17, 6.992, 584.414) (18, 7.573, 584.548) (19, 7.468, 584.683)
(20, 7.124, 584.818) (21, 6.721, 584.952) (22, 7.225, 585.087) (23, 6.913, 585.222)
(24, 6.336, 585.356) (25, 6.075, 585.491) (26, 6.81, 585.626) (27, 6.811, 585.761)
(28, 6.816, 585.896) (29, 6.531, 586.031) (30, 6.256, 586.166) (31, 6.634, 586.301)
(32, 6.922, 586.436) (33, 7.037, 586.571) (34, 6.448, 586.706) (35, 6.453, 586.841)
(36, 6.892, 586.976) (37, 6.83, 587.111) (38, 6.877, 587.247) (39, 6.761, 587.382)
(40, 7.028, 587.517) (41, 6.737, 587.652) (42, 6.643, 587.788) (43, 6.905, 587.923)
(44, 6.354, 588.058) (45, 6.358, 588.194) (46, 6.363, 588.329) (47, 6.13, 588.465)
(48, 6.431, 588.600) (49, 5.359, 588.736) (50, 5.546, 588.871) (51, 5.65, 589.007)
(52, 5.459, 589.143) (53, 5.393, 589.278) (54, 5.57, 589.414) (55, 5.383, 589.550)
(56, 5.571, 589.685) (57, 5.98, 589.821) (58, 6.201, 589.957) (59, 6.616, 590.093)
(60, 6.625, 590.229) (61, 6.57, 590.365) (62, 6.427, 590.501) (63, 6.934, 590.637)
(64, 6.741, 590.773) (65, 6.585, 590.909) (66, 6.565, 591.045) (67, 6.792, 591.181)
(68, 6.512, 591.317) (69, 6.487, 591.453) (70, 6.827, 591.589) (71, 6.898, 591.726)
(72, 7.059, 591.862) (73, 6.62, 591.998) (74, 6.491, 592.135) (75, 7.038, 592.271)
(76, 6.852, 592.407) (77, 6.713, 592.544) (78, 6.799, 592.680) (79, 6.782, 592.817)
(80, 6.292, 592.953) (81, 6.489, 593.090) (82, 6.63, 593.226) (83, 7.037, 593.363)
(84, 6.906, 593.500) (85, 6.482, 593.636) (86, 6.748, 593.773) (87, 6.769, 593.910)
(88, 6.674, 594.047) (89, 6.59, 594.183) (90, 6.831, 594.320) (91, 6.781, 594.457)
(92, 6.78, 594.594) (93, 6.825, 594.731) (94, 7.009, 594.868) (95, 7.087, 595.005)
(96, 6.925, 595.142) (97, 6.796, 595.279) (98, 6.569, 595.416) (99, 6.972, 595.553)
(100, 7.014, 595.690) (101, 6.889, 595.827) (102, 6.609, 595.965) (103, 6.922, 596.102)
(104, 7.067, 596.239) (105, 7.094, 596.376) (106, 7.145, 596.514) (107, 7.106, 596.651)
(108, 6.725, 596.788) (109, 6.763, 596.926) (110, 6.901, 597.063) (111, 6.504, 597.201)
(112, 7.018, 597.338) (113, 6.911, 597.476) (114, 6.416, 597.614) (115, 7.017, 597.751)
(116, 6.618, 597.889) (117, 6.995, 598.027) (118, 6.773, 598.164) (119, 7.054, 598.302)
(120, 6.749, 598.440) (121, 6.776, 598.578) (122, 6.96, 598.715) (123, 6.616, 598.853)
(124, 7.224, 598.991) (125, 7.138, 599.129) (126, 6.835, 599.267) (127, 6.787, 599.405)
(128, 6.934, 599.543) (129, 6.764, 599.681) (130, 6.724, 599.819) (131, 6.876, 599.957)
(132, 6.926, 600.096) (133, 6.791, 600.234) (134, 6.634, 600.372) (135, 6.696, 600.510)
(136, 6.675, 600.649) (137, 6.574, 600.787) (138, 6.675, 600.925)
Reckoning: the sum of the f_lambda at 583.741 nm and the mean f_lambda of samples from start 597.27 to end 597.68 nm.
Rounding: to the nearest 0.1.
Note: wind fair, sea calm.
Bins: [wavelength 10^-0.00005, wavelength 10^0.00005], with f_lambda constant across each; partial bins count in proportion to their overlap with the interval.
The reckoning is 13.6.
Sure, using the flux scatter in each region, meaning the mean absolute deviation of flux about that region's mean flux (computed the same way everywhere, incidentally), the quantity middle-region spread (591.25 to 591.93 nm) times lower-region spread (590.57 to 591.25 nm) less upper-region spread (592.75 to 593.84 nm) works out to -0.173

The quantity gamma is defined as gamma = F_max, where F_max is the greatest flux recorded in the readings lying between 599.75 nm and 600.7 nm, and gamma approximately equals 6.926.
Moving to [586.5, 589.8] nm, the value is 7.037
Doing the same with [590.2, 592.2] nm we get 7.059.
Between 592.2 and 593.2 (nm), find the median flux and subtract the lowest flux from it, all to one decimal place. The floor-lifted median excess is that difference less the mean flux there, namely -6.2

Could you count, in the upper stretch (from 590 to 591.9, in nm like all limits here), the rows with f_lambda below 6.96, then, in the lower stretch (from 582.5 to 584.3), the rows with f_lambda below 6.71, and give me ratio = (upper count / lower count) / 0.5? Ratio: 26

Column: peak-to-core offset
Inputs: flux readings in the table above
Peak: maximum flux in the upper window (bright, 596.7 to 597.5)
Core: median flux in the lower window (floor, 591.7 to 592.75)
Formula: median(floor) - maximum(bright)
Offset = -0.19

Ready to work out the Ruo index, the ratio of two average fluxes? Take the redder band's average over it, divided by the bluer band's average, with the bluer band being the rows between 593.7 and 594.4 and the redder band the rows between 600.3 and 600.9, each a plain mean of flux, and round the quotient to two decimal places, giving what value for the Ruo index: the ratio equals 0.99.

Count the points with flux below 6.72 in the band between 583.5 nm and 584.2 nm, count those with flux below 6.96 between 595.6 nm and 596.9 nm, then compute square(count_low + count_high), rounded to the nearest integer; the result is 16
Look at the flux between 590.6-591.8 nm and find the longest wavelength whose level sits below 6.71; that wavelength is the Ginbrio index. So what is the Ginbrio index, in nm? 591.453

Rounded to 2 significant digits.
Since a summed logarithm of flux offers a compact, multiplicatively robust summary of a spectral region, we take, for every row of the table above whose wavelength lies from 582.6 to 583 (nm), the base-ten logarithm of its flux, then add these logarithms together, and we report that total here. 2.6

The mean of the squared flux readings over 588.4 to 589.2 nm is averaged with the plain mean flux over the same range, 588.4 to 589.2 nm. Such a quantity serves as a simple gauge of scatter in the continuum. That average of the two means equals 19.6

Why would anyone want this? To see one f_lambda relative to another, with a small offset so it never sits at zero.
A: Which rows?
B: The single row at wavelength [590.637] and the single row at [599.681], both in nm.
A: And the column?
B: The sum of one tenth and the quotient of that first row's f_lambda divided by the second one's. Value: 1.13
